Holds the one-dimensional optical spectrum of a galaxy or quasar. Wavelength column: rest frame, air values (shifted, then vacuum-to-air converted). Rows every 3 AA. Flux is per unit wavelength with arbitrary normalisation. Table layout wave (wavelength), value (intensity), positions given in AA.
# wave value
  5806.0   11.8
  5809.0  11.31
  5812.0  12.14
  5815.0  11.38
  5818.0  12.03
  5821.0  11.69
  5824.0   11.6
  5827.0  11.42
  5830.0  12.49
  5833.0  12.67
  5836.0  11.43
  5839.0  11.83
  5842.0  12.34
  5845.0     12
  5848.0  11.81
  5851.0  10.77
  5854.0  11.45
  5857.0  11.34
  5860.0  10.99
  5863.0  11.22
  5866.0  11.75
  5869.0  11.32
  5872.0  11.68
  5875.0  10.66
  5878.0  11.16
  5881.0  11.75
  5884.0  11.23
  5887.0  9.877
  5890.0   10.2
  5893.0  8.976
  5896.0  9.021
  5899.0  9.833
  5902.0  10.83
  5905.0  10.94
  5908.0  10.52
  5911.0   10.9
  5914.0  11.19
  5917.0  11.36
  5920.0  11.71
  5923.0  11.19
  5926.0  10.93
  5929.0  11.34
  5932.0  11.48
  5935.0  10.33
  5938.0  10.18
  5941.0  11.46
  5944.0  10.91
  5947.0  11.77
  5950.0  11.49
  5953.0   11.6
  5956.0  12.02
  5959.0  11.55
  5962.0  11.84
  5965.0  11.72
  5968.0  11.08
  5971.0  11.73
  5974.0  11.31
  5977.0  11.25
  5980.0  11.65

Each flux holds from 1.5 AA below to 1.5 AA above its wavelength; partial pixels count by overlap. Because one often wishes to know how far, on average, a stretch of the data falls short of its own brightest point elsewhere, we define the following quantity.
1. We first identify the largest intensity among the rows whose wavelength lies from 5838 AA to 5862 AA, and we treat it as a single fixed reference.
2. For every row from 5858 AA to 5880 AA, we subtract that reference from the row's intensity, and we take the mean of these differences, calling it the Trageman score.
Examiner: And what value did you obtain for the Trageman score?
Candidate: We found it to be -1.1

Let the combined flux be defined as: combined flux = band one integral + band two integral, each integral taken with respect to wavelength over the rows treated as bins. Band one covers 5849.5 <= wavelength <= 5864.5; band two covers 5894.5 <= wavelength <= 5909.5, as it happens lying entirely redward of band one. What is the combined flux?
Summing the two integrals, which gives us 321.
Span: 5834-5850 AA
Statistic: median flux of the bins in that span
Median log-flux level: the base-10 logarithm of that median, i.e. 1.07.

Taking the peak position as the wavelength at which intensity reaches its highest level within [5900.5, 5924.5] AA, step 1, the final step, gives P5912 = 5920.0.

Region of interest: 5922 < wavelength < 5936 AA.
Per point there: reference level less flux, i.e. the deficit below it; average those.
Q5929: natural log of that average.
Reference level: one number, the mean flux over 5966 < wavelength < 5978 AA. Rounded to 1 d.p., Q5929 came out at -1.2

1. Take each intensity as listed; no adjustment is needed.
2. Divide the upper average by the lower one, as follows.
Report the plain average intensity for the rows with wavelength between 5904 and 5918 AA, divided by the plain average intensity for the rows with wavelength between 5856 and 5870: 0.97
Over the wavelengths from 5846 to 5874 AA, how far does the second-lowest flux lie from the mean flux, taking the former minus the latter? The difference -0.38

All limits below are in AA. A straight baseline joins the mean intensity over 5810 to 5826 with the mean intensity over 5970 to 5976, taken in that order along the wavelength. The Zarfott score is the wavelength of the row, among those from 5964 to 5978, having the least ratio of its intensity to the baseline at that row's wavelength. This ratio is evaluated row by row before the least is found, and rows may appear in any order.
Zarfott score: 5968.0 AA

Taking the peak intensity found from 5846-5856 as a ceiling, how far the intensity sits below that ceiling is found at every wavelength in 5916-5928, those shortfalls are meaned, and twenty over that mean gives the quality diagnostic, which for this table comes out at 39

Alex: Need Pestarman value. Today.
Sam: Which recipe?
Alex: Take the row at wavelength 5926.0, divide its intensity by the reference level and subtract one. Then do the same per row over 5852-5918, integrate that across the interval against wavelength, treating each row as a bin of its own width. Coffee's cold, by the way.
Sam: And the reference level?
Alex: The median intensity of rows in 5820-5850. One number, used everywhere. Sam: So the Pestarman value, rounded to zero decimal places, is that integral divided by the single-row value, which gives 74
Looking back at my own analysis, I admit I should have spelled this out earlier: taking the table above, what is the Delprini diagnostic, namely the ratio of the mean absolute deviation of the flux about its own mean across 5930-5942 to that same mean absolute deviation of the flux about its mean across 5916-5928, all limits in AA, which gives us 2.6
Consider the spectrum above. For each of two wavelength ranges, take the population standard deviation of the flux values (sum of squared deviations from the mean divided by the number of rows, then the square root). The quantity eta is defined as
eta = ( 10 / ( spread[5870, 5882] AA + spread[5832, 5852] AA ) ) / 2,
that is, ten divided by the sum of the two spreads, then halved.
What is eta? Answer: 4.9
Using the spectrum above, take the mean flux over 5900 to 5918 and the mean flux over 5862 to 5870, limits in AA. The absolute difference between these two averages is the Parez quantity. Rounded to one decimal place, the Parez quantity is 0.5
